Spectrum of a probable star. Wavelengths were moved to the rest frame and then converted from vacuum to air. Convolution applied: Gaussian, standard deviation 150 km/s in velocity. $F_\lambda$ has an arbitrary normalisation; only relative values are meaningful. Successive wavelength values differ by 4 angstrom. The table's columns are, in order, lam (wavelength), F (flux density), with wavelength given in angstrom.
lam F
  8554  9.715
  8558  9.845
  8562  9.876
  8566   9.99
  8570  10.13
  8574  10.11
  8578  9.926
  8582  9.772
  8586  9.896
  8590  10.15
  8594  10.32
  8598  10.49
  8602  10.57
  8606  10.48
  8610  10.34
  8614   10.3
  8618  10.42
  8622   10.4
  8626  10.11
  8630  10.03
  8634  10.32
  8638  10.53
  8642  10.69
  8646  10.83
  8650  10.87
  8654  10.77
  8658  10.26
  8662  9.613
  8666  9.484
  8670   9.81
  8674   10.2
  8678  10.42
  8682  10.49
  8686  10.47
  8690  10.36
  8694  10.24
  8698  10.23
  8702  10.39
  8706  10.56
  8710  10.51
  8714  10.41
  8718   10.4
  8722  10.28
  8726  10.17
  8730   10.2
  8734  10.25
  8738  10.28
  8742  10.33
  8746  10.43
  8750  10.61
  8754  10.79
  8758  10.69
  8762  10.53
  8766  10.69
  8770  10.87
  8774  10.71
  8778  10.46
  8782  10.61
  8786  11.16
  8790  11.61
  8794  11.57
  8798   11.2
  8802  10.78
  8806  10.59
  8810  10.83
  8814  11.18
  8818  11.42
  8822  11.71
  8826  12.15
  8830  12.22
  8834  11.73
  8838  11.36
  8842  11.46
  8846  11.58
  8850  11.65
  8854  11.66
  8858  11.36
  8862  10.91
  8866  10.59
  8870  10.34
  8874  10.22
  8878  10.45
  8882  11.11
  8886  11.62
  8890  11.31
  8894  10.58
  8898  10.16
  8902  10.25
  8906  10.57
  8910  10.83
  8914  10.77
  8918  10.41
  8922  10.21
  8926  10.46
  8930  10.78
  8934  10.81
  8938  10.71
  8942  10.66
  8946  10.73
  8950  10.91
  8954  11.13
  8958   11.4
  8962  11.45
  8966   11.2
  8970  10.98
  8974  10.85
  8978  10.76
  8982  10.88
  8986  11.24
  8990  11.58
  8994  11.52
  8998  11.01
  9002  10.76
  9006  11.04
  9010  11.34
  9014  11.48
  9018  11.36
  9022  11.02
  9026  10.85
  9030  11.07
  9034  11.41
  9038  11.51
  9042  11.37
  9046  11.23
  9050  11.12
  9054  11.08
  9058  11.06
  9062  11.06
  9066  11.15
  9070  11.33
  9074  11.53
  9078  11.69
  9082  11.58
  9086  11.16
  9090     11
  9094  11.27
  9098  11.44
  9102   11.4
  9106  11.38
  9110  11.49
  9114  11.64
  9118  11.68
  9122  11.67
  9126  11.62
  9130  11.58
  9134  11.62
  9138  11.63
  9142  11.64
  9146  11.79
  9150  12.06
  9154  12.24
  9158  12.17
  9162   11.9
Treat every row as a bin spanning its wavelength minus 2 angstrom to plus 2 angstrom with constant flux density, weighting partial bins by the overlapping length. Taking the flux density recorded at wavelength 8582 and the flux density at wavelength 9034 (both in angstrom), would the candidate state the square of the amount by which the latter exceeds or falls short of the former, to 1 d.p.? 2.7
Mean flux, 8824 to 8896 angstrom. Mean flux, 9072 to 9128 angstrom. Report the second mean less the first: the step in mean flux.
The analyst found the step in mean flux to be 0.23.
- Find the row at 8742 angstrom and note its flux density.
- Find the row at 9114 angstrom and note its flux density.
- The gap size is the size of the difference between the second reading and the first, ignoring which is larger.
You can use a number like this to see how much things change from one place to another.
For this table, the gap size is 1.3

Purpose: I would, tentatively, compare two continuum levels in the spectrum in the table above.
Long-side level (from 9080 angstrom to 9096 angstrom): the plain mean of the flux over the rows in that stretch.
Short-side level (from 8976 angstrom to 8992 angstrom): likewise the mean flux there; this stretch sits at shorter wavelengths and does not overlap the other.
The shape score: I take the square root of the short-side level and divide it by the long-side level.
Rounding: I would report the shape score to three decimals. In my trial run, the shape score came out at 0.296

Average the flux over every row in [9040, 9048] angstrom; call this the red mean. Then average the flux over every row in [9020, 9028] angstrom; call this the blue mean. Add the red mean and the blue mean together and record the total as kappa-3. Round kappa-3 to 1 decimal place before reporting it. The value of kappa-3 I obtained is 22.2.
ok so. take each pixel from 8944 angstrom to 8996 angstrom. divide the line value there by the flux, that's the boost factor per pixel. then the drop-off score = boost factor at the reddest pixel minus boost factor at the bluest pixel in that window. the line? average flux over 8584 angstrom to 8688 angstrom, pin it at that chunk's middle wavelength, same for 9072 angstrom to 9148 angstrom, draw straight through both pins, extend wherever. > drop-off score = -0.060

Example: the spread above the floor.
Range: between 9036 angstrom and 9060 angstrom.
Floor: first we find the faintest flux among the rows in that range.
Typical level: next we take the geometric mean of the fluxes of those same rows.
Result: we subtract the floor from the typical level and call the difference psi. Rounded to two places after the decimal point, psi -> 0.17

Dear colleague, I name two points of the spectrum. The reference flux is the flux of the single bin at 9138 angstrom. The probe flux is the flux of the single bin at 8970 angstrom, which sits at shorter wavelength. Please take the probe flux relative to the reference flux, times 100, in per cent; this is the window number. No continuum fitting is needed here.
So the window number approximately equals 94.4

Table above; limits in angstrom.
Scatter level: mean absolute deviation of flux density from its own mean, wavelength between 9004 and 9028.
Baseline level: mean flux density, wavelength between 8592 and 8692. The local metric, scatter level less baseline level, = -10.1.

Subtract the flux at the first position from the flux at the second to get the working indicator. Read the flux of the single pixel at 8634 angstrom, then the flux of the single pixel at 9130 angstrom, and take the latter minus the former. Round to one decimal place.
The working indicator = 1.3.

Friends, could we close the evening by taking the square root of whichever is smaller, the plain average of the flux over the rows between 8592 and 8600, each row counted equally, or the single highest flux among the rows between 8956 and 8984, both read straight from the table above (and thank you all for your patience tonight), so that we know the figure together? 3.23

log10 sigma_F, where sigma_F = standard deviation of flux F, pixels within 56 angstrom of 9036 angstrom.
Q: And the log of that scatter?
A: -0.61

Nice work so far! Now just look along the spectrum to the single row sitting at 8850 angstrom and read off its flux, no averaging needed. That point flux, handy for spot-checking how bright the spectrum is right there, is 11.65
